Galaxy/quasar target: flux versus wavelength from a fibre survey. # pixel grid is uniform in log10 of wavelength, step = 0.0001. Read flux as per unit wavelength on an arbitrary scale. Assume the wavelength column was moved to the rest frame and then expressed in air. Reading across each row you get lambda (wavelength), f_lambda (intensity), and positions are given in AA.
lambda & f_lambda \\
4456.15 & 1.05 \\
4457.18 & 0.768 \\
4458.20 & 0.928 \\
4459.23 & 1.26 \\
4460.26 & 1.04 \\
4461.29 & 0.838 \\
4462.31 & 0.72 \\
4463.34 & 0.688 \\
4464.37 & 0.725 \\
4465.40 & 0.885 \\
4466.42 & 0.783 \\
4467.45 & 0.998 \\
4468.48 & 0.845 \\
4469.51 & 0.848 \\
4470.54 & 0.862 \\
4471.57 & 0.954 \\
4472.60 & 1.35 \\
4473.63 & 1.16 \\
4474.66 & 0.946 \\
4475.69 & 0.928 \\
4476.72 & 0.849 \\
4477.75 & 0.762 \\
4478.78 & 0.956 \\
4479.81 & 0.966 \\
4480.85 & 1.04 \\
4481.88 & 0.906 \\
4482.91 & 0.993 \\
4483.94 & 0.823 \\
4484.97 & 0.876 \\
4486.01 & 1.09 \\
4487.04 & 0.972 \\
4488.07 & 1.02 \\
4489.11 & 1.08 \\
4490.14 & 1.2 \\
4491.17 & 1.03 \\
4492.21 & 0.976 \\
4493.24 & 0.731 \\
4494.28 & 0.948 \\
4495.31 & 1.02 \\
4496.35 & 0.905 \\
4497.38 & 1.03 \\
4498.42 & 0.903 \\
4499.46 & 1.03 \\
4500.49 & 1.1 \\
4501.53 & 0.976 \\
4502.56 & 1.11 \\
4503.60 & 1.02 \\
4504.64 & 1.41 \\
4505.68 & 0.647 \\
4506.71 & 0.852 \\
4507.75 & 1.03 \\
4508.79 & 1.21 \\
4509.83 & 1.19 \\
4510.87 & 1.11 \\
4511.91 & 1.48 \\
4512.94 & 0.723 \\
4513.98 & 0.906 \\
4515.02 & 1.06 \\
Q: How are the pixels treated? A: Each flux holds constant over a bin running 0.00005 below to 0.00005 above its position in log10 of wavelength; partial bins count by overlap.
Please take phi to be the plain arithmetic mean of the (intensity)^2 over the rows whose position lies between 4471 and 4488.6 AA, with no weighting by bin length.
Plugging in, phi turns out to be 0.97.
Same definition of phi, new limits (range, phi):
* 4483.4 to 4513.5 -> 1.07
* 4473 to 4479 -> 0.89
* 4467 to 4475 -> 1.02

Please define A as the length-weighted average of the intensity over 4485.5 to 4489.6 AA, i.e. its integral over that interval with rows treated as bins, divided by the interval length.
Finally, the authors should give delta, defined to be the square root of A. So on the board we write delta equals 1.02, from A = 1.04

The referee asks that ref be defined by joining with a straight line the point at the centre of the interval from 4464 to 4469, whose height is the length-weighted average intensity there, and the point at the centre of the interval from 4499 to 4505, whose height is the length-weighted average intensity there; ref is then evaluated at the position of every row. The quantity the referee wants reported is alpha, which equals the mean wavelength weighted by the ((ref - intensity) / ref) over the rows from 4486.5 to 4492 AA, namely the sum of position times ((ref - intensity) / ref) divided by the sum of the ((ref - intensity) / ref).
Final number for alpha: 4490.0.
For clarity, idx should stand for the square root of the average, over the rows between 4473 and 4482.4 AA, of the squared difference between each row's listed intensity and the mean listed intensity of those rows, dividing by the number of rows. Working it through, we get 0.11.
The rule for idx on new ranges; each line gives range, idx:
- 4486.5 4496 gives 0.12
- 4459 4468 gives 0.18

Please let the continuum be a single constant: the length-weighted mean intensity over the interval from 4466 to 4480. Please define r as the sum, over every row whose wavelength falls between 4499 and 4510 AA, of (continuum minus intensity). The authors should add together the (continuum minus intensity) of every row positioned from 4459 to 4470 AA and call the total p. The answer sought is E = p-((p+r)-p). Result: 1.9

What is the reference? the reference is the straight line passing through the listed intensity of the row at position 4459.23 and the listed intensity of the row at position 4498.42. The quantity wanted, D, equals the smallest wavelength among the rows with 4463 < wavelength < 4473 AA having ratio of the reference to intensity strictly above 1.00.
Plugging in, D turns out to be 4463.34 AA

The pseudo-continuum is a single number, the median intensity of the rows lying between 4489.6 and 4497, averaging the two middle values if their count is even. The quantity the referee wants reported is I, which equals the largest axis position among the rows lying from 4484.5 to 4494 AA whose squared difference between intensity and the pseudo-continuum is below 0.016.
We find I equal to 4492.21 AA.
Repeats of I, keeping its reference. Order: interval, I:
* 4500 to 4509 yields 4507.75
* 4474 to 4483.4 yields 4482.91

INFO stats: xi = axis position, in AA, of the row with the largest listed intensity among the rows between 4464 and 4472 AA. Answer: 4467.45 AA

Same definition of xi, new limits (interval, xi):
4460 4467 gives 4460.26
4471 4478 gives 4472.60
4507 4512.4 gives 4511.91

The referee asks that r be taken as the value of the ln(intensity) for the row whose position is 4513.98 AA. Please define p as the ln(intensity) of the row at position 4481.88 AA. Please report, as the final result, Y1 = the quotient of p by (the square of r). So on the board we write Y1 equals -10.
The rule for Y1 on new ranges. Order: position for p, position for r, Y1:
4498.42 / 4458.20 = -18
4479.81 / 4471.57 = -16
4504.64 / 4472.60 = 4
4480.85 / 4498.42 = 4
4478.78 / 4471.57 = -20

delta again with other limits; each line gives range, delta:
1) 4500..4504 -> 1.03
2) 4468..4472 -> 0.94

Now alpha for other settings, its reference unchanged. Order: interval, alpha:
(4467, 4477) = 4472.0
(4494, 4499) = 4496.6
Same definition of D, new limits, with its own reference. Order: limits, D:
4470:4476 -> 4470.54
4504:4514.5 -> 4505.68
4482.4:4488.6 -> 4482.91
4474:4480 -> 4474.66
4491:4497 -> 4493.24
